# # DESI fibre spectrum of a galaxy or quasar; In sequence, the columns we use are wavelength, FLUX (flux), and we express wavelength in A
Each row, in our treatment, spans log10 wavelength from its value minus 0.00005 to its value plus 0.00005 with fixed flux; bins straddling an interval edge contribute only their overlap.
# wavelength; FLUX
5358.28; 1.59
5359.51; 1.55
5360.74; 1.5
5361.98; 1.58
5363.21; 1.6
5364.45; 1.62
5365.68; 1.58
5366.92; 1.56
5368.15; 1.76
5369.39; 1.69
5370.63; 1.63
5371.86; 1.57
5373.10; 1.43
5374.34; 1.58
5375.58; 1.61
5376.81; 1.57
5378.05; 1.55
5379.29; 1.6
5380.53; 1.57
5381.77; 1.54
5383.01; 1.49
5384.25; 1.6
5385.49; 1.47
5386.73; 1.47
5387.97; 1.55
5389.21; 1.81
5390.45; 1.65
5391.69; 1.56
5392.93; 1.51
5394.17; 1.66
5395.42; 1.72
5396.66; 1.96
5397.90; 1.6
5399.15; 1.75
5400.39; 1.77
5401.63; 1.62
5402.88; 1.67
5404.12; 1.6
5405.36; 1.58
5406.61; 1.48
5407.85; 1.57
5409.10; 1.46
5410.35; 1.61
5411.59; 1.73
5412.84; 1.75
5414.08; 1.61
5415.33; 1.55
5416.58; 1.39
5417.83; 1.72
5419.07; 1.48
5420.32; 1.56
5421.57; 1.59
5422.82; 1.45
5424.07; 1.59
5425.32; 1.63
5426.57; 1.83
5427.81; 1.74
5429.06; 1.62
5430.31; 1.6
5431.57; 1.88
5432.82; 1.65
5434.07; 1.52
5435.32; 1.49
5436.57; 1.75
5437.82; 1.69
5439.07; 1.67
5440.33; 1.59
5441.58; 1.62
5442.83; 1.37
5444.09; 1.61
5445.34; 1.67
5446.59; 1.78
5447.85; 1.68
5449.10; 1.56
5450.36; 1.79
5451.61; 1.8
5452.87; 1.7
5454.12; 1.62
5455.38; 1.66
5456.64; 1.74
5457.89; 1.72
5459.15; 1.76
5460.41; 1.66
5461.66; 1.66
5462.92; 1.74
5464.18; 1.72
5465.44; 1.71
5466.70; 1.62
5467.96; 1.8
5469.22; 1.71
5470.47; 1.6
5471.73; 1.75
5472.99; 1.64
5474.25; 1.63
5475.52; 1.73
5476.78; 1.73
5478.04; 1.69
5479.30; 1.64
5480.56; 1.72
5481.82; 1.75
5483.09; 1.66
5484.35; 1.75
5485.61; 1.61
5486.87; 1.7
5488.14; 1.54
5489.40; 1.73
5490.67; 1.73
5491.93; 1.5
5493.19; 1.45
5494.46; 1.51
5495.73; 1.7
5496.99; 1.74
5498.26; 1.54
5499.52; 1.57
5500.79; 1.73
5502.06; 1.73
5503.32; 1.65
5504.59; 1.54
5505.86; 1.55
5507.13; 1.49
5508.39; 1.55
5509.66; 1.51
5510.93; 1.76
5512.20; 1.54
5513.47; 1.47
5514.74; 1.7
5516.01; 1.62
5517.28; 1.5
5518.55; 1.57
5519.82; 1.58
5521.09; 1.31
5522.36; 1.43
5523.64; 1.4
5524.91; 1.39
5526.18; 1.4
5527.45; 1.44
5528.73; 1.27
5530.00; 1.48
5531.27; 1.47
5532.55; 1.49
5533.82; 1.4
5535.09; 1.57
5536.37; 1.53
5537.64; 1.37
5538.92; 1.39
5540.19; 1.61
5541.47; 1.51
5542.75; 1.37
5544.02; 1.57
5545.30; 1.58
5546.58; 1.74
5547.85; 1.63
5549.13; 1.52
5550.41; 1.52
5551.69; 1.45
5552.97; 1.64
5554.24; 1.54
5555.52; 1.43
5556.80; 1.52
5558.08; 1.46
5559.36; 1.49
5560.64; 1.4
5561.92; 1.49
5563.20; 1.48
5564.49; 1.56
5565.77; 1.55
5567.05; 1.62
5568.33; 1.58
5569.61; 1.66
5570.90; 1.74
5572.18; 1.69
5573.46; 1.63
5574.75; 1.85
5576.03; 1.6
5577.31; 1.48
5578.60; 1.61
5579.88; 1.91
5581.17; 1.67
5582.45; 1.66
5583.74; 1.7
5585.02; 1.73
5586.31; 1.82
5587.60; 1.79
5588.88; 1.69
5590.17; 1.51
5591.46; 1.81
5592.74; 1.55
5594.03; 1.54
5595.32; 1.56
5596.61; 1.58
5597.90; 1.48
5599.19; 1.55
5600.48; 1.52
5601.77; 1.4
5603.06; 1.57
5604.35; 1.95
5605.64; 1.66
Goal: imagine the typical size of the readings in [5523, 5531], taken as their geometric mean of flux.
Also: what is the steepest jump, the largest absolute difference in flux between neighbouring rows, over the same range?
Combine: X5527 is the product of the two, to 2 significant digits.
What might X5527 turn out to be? 0.29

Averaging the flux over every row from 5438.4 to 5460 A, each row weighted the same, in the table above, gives 1.667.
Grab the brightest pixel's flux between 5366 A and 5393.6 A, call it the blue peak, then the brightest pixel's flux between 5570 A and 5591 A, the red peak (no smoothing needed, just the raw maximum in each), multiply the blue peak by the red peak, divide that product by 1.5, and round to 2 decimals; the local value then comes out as 2.30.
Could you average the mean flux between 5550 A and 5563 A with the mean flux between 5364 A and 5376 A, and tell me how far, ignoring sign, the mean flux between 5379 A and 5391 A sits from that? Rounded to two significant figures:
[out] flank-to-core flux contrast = 0.026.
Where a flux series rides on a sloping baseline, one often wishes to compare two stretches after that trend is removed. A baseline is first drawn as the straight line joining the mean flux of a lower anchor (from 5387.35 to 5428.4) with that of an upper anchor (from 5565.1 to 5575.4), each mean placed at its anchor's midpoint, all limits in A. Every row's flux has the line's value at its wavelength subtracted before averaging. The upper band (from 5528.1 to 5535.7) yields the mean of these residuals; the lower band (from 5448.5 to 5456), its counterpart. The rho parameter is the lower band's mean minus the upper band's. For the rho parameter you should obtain 0.26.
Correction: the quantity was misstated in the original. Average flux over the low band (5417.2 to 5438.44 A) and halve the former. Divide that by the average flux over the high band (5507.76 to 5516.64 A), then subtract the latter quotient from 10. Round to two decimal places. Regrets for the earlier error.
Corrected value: 9.49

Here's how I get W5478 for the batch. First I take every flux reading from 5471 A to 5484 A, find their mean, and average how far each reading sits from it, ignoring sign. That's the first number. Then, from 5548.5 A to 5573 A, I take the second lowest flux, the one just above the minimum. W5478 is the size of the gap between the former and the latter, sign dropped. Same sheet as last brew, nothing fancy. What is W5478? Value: 1.39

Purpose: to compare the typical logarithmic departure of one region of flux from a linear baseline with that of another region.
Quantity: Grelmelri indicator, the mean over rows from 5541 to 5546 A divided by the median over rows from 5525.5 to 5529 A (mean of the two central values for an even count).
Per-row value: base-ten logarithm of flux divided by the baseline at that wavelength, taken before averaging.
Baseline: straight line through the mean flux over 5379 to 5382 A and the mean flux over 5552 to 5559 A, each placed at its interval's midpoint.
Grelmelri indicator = 0.1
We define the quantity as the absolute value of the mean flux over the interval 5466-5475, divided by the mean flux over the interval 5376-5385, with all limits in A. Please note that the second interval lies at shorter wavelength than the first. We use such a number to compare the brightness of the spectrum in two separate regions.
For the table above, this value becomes 1.08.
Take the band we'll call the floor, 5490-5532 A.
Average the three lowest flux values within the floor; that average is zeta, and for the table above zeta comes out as 1.32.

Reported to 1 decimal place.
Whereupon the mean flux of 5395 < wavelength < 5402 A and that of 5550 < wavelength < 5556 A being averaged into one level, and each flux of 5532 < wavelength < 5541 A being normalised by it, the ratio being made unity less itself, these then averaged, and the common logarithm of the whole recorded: -1.0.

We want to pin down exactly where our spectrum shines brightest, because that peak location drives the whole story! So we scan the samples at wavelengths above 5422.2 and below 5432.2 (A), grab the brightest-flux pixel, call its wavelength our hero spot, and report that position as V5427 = 5431.57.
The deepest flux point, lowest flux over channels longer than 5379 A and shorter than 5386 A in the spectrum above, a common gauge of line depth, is 1.47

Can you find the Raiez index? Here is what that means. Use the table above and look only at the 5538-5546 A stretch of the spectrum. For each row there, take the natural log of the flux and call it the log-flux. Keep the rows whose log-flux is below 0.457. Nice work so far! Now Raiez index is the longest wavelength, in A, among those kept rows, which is 5544.02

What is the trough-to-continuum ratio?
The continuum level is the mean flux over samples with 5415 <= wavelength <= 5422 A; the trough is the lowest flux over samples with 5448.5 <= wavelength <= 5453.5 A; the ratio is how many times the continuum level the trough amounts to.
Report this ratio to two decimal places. 1.01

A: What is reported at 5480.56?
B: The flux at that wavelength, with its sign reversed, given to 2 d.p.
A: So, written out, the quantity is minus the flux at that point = -1.72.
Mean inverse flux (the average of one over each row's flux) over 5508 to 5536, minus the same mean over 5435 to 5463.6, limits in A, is 0.07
